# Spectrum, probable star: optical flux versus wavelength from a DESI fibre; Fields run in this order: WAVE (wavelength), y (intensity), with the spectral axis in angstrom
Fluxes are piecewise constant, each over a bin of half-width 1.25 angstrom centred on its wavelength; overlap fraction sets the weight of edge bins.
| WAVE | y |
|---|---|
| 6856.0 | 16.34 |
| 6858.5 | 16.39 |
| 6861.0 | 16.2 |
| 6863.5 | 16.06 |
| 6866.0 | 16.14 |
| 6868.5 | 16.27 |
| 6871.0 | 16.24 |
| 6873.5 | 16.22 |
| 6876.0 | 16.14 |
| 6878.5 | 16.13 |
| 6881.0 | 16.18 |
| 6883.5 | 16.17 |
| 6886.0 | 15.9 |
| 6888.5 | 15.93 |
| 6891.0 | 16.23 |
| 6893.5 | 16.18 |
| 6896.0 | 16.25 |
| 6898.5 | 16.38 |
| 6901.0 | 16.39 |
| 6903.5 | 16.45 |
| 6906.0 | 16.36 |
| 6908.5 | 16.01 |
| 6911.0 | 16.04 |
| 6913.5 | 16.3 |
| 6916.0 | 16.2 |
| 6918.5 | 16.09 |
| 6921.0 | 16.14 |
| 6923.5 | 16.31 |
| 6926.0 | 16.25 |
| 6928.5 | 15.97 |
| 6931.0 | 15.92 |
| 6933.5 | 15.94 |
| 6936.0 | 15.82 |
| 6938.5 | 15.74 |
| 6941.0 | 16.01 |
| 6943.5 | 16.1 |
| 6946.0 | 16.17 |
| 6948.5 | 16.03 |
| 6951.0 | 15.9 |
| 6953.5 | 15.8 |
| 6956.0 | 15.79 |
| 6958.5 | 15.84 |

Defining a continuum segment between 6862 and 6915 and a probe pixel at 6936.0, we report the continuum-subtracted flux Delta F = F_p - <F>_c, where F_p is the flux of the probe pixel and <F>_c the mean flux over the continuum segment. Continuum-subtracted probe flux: -0.4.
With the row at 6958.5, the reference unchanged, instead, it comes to -0.3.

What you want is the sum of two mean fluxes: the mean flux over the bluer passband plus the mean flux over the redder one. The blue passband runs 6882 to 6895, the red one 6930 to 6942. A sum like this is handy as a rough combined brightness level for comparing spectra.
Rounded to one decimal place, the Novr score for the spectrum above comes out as 32.0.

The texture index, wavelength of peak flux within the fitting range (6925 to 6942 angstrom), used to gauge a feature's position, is 6926.0 angstrom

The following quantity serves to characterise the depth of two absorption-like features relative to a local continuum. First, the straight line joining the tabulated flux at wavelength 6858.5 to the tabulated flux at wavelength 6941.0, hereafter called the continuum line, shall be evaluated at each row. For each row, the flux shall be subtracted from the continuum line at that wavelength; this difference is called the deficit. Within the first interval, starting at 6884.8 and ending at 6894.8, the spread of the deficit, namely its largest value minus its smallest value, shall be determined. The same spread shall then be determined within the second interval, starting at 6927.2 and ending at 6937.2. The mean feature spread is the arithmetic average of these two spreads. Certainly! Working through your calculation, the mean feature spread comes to 0.23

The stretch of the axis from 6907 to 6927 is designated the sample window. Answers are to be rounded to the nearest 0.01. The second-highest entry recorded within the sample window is 16.30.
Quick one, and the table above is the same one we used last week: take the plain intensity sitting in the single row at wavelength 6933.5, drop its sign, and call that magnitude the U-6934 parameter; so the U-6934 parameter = 15.9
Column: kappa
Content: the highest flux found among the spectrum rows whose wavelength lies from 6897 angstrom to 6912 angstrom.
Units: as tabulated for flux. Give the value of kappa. 16.45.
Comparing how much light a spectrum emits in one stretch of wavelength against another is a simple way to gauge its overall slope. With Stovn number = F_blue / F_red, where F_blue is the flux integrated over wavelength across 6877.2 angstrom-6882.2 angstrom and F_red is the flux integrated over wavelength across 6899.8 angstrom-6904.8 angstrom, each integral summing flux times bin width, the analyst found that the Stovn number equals 0.98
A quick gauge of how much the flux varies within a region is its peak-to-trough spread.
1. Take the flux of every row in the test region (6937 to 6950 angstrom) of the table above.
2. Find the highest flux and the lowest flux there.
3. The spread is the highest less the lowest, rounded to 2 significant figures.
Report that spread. 0.43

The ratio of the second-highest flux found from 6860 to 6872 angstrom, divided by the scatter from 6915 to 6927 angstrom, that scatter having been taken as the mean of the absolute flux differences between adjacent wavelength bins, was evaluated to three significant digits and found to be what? 167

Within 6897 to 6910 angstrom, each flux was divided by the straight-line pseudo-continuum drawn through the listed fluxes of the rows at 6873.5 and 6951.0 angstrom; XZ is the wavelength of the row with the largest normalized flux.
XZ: 6903.5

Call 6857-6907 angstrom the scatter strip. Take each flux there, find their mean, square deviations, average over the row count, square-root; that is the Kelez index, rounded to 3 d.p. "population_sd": 0.141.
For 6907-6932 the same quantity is 0.132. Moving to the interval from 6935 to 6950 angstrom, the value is 0.151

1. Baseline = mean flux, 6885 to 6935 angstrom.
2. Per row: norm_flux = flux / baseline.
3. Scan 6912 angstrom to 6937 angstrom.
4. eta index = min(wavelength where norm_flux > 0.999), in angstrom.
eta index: 6913.5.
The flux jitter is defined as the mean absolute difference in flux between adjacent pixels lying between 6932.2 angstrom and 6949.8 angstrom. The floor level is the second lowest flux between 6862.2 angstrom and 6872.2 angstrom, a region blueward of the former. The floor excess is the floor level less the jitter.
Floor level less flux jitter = 16.0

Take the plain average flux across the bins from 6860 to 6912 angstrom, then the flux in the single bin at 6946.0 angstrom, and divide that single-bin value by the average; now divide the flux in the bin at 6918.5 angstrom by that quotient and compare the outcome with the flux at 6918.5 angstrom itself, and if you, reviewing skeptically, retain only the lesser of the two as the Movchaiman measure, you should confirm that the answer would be 16.09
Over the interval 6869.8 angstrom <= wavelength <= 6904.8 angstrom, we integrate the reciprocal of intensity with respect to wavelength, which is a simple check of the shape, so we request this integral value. 2.2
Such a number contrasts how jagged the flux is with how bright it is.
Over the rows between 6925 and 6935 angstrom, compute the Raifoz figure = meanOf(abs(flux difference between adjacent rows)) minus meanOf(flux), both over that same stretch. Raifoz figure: -15.9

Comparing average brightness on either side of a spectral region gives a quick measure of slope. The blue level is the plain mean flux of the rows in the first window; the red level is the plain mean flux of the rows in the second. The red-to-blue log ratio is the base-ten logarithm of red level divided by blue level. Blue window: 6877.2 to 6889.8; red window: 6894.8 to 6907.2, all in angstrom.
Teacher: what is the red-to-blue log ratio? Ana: 0.008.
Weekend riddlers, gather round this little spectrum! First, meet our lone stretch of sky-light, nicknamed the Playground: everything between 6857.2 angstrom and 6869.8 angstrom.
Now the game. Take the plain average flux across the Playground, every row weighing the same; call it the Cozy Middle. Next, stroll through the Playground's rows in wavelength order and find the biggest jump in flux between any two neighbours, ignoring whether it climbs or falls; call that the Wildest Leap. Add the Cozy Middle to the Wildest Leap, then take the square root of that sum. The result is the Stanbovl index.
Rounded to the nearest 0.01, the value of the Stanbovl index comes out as 4.05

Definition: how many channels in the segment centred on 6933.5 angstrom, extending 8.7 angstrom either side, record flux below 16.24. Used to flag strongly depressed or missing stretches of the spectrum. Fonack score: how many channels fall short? 6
